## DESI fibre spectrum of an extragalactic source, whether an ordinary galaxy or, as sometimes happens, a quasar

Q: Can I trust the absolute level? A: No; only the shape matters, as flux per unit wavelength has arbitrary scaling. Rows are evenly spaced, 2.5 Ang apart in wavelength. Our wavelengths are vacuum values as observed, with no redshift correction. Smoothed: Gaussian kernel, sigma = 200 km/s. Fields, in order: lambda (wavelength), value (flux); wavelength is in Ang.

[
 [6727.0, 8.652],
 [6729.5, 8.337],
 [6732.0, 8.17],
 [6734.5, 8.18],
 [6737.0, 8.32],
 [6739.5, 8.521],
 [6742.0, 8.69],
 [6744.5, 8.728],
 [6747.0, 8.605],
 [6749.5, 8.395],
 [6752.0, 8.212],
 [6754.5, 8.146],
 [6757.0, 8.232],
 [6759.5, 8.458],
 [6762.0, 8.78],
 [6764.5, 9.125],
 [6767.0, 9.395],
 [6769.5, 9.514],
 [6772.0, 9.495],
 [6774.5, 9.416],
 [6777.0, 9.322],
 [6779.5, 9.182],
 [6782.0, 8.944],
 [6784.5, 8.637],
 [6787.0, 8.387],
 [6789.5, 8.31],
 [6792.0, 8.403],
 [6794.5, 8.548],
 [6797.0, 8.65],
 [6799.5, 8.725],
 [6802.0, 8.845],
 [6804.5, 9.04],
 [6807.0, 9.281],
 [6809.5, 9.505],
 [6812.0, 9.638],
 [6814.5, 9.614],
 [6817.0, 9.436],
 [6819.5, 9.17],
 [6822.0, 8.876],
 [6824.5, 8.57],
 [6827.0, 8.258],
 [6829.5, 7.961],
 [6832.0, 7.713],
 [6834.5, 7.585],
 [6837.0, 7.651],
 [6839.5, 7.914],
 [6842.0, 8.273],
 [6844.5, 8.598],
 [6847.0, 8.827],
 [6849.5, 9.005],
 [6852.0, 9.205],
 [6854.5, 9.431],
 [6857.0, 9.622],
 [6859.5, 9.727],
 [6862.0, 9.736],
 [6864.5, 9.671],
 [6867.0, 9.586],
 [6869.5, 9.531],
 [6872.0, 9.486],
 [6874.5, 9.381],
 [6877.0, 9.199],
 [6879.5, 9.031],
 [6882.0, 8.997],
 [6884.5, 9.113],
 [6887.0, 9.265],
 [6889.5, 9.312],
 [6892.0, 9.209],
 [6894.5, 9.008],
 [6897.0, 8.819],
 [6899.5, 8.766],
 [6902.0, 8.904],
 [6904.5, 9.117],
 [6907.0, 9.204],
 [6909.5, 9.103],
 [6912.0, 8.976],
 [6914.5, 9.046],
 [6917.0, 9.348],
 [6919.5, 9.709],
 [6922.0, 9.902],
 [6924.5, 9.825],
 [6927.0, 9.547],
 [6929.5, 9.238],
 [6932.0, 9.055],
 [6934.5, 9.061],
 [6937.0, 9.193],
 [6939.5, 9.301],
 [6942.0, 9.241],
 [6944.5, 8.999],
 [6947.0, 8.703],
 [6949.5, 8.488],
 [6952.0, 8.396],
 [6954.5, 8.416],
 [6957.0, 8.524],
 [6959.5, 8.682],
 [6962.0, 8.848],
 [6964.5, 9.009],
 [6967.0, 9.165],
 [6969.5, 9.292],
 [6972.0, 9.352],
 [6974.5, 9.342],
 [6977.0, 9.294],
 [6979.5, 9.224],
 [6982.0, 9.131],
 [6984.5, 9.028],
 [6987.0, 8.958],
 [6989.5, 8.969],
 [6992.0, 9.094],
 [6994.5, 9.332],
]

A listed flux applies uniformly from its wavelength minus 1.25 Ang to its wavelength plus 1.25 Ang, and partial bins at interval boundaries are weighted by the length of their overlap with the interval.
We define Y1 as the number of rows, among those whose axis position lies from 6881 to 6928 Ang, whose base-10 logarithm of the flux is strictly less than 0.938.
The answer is 0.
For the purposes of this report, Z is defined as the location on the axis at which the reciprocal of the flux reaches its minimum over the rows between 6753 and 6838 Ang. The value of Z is 6812.0 Ang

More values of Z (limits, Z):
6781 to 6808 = 6807.0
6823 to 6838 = 6824.5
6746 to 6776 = 6769.5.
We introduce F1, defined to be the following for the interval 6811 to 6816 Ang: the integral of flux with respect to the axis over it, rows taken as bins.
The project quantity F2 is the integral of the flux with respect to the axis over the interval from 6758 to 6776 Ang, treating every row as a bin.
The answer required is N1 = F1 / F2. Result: 0.29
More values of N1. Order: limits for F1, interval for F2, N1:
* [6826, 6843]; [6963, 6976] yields 1.12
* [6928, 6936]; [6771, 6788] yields 0.47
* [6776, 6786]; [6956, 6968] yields 0.85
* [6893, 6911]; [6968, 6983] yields 1.16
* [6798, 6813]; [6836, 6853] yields 0.95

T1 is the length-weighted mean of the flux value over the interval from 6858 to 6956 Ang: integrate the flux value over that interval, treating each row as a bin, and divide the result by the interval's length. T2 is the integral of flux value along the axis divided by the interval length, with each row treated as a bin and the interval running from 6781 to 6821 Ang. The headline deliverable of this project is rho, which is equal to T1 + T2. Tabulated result 18.1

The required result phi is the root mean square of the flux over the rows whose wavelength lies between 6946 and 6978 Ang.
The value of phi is 8.89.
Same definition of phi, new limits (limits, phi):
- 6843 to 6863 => 9.28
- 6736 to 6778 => 8.80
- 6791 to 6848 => 8.68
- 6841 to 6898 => 9.23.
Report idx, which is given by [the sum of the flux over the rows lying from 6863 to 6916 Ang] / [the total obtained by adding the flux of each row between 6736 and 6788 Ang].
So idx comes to 1.04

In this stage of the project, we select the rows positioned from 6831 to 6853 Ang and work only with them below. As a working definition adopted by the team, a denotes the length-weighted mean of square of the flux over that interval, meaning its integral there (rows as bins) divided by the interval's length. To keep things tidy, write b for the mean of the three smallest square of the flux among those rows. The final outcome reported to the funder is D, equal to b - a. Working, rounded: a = 69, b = 58.5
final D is -10.8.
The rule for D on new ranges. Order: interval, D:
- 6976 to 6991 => -2.0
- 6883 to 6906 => -4.1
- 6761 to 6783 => -5.5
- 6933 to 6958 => -7.1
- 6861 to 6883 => -6.1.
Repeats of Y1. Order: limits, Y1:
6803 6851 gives 9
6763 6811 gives 6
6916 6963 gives 4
